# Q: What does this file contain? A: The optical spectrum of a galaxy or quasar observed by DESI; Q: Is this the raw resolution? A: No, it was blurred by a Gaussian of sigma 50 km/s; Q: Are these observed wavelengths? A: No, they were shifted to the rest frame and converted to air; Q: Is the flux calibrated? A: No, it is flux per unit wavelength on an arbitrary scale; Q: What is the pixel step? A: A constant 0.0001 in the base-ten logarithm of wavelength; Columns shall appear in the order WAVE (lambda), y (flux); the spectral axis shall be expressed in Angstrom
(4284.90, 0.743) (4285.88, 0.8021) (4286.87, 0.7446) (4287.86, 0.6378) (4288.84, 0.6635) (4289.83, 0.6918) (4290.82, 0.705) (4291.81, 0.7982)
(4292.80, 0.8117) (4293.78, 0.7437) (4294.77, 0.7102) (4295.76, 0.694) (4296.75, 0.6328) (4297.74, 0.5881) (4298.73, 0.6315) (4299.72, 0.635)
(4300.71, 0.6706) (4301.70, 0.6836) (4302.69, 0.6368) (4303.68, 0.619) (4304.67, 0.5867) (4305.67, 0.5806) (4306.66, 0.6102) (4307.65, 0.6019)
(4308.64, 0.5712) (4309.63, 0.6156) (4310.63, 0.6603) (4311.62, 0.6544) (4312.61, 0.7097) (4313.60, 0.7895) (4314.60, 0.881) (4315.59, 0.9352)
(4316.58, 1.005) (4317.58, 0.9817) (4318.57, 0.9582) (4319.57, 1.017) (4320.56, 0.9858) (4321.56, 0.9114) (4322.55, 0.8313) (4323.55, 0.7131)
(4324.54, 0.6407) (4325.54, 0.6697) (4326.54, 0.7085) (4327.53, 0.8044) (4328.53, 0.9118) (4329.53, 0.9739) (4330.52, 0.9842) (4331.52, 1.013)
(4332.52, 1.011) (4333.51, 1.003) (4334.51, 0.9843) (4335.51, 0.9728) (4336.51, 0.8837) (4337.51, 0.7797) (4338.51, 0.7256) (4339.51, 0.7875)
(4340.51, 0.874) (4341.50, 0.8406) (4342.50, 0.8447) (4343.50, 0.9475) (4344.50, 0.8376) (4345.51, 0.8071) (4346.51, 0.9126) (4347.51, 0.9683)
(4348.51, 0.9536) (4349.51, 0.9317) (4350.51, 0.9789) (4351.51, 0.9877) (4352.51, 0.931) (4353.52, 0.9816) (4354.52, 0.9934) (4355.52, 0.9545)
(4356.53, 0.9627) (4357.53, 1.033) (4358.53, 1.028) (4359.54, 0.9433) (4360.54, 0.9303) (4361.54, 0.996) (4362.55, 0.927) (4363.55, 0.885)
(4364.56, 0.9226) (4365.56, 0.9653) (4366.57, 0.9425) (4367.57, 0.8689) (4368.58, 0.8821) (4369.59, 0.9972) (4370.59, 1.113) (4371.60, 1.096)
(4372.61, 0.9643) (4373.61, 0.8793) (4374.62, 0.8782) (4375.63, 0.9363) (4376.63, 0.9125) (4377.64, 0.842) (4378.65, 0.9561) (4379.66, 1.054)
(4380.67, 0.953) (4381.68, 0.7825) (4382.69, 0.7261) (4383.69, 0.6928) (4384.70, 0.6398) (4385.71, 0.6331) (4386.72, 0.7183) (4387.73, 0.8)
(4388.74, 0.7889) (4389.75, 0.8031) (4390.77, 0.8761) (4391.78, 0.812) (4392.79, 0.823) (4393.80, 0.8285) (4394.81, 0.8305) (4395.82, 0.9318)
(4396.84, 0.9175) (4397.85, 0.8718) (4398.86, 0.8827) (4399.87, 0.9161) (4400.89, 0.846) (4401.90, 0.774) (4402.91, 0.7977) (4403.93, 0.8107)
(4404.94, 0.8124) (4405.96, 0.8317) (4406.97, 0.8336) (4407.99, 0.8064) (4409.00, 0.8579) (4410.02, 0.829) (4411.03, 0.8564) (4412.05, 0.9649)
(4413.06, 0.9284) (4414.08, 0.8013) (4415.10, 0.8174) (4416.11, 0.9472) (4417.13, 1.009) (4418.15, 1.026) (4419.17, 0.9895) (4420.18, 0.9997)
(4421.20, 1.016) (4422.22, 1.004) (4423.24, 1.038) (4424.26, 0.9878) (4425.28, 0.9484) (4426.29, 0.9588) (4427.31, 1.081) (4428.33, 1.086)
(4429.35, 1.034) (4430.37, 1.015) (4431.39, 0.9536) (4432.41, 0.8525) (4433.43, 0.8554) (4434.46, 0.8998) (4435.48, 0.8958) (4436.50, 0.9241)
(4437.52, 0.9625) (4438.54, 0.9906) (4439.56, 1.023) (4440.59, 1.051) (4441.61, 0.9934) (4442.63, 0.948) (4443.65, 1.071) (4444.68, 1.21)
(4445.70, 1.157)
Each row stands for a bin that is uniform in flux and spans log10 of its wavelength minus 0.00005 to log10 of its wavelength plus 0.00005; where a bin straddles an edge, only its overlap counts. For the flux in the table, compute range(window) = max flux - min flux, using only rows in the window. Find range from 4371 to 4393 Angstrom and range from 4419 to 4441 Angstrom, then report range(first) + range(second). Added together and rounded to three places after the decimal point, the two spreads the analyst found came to 0.696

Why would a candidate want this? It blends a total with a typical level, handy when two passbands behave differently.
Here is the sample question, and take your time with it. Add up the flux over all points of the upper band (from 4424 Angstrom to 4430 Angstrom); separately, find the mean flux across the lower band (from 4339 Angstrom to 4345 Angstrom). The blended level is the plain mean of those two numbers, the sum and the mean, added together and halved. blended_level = 3.48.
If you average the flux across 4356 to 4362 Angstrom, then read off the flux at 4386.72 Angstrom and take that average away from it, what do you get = -0.26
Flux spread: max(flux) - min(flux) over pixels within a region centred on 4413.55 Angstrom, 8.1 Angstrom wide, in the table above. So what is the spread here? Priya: 0.21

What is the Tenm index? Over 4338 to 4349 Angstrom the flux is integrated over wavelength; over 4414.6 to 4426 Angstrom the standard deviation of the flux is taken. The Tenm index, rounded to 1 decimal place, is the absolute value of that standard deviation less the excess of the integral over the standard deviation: 9.4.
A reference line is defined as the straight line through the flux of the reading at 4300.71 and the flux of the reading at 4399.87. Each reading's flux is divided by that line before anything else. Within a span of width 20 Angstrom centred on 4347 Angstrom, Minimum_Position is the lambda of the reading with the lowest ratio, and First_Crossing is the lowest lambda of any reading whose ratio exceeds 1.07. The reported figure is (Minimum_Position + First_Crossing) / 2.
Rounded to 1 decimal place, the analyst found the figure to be 4339.5 Angstrom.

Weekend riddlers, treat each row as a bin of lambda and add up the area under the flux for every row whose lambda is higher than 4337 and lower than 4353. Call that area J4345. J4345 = 14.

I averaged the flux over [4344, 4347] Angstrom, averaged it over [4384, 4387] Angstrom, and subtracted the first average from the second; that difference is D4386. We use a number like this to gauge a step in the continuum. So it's -0.19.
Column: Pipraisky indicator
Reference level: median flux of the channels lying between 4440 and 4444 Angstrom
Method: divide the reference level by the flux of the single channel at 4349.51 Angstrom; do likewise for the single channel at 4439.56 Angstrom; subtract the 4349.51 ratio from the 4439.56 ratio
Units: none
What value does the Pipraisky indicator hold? -0.10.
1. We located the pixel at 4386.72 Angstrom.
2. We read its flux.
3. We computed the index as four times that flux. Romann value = 2.87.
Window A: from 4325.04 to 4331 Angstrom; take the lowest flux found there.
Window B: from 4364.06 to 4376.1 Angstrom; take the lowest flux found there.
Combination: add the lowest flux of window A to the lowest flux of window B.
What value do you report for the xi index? 1.54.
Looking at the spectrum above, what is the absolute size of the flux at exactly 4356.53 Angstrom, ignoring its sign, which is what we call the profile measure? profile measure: 0.96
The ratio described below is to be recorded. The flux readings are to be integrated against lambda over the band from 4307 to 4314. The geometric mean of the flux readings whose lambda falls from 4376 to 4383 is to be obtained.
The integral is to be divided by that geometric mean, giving 5.2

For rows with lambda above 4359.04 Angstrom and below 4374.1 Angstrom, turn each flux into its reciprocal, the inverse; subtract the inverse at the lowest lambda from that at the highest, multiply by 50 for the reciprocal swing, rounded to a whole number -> 4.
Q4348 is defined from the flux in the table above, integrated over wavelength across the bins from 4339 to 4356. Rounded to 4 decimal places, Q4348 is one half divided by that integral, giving 0.0322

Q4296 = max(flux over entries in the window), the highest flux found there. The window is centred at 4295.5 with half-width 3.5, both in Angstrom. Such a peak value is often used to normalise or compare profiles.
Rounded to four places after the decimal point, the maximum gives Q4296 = 0.8117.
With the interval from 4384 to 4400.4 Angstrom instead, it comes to 0.9318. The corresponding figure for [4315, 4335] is 1.0170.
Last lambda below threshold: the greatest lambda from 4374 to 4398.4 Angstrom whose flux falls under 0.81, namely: 4389.75 Angstrom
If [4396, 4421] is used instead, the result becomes 4414.08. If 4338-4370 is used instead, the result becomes 4345.51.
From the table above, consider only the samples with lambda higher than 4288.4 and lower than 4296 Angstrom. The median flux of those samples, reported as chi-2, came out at 0.71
